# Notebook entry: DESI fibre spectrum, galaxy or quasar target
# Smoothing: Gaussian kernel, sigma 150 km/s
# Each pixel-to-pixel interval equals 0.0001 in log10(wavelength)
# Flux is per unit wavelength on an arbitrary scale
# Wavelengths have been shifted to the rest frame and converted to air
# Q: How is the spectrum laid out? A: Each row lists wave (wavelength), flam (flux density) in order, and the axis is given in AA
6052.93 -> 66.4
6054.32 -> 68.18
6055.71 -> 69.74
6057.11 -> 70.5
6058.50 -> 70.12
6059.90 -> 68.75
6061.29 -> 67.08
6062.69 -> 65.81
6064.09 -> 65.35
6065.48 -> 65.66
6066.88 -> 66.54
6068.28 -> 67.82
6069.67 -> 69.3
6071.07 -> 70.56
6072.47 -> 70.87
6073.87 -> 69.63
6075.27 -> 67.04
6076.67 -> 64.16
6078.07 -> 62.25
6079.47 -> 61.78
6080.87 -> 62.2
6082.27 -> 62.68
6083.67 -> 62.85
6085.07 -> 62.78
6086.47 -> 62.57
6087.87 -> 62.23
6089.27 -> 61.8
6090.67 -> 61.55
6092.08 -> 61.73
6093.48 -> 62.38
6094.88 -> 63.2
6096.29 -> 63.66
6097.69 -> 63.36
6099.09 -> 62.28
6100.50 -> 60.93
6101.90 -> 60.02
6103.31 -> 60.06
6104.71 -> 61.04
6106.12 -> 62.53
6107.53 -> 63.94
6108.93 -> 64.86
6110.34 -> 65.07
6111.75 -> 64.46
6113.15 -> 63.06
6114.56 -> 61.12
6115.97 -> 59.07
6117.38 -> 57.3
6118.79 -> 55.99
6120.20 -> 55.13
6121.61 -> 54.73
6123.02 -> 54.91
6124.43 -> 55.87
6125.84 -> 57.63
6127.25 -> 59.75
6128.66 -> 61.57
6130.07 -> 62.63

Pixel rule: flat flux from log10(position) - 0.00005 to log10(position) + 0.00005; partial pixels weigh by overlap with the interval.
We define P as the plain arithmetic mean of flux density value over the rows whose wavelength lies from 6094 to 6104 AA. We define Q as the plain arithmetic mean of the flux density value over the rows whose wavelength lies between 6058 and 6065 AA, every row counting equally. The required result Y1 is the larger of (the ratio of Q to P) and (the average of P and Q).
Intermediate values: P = 61.9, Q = 67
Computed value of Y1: 64.7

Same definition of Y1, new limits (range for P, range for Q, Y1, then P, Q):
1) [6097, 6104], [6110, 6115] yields 62.4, 61.3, 63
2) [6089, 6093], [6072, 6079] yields 64.2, 61.7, 67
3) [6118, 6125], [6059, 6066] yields 60.9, 55.3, 67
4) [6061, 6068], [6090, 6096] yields 64.2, 66.1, 62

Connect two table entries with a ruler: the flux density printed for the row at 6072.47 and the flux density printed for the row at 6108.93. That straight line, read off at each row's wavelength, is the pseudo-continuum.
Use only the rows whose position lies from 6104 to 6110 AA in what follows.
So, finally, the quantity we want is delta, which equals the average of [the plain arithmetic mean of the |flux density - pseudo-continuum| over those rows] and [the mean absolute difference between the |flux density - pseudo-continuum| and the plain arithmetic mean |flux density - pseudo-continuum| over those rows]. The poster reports 1.8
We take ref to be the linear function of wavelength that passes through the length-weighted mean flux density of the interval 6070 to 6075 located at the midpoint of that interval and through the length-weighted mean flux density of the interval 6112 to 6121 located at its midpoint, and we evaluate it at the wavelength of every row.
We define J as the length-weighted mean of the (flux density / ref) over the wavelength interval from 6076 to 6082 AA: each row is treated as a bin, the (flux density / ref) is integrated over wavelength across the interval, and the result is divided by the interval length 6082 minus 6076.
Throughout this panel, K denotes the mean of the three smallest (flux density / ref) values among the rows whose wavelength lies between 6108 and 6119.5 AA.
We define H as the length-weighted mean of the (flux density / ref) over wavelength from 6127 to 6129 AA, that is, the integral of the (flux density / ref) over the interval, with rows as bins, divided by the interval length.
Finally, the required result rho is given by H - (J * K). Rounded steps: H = 1.09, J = 0.917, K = 0.98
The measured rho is 0.19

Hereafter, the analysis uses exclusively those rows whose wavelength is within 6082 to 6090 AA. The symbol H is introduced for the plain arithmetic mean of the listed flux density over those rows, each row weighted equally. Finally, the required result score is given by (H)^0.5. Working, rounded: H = 62.5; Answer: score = 7.90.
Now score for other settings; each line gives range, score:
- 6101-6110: 7.88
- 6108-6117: 7.93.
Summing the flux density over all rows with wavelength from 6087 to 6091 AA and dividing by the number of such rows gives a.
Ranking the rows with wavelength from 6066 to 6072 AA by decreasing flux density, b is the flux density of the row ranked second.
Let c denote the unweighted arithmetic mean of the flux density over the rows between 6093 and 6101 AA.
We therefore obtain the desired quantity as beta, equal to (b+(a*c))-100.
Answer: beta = 3844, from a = 62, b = 69.3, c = 62.6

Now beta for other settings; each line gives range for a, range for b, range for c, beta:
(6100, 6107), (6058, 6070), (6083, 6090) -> 3773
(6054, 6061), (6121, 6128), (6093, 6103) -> 4282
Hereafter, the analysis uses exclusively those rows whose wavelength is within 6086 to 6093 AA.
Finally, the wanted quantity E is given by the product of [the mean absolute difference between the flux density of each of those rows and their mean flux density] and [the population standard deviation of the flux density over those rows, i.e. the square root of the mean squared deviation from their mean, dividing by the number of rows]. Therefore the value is 0.1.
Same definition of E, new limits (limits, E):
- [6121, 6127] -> 1.1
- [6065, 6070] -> 1.7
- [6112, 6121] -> 6.9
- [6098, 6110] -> 2.4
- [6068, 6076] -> 1.6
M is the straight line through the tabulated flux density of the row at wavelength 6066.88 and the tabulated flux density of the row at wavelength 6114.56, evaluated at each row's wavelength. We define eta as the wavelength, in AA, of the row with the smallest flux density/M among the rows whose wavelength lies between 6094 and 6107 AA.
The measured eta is 6101.90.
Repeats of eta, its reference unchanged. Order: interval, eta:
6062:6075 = 6064.09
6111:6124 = 6121.61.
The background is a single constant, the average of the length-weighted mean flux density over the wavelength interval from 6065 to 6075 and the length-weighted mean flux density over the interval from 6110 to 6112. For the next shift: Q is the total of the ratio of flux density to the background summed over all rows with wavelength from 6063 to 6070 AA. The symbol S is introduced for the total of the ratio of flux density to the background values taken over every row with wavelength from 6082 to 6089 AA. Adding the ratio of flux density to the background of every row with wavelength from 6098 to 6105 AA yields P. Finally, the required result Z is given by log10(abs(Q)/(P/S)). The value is 0.71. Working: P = 4.57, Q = 5.0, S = 4.70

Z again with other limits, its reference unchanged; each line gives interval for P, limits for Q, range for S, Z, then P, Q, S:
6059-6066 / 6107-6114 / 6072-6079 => 0.69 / 4.99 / 4.8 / 5.01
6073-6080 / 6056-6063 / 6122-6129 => 0.66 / 4.88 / 5.1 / 4.35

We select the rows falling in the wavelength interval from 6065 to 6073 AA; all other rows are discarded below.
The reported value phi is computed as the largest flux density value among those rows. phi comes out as 70.87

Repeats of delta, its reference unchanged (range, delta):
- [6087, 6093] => 3.2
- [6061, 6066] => 3.4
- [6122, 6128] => 3.5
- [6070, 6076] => 1.1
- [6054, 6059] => 2.4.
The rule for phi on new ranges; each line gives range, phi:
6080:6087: 62.85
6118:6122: 55.99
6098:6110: 64.86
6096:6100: 63.66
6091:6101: 63.66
